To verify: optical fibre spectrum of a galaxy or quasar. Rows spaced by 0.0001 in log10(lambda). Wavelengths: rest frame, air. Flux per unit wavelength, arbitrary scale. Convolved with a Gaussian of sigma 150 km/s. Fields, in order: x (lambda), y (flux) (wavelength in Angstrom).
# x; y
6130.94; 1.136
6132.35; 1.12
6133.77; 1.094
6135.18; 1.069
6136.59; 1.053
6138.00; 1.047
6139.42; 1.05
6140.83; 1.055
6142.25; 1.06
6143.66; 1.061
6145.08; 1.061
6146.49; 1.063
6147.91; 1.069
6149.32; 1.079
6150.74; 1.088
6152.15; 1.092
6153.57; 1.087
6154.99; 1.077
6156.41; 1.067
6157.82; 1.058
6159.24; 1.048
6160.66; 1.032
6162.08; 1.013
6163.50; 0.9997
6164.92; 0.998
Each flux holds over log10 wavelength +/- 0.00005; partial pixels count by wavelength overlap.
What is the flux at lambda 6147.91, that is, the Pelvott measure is 1.069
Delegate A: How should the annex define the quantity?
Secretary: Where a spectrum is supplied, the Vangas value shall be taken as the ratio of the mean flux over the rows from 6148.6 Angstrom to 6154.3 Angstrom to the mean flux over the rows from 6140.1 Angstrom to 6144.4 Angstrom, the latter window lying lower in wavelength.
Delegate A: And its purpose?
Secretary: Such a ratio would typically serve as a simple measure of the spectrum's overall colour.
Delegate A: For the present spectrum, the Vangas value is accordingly 1.03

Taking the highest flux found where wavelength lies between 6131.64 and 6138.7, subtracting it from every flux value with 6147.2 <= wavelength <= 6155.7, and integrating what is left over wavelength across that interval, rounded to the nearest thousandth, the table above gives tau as -0.323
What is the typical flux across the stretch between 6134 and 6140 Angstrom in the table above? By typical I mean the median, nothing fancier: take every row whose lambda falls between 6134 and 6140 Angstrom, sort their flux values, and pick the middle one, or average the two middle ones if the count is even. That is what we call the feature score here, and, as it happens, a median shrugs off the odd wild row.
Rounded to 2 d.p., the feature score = 1.05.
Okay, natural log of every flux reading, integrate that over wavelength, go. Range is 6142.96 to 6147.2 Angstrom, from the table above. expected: 0.25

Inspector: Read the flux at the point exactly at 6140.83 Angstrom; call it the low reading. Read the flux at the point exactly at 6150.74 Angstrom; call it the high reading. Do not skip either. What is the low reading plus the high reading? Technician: 2.14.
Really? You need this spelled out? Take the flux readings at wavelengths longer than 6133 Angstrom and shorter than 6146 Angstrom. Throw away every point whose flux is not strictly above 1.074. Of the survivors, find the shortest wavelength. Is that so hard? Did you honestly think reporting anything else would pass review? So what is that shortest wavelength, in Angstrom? 6133.77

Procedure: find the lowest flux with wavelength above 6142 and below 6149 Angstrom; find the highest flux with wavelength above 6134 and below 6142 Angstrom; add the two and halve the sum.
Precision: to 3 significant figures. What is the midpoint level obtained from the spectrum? 1.06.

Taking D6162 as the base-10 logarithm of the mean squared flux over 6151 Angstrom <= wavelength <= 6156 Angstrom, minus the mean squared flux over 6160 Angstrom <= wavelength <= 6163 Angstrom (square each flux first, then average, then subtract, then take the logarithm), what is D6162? -0.9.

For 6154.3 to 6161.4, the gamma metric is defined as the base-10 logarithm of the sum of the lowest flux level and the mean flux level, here 0.320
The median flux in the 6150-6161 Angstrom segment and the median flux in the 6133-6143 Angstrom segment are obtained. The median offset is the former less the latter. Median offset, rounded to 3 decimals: 0.017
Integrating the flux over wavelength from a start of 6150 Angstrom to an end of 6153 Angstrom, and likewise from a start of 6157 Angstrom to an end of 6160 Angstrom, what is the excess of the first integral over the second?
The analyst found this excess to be 0.10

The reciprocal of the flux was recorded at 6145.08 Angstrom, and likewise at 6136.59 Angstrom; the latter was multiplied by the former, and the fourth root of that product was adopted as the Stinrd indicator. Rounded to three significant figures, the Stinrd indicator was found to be 0.973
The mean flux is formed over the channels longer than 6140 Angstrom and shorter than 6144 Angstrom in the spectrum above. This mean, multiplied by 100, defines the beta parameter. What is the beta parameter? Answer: 106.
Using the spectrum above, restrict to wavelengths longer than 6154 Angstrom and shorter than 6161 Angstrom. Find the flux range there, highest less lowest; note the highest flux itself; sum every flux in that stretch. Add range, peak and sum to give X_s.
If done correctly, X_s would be 6.40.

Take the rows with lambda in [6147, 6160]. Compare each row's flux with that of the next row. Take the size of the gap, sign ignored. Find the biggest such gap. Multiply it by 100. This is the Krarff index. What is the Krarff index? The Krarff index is 1.0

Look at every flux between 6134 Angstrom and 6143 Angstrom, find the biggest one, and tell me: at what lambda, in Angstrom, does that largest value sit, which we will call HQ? 6135.18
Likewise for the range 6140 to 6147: 6146.49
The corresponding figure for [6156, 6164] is 6156.41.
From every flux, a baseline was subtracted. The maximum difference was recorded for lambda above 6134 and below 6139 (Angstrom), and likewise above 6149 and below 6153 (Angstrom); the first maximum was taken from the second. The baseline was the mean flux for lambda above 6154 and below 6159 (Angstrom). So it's 0.02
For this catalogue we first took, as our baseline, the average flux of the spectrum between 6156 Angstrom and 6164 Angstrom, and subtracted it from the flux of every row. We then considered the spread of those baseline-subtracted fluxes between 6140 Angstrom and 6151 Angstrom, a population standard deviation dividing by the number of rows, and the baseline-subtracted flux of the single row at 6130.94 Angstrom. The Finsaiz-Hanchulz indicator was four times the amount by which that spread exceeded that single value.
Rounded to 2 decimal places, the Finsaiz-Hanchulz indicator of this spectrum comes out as -0.36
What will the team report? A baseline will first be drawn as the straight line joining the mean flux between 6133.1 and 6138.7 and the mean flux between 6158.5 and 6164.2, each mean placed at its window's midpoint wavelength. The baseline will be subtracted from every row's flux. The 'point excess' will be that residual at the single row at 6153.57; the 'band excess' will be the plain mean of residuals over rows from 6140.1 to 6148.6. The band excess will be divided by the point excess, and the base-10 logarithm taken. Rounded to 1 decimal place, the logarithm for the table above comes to -0.7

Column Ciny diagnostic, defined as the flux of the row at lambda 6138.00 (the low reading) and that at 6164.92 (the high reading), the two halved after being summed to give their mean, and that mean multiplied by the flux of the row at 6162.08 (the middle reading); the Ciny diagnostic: 1.04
